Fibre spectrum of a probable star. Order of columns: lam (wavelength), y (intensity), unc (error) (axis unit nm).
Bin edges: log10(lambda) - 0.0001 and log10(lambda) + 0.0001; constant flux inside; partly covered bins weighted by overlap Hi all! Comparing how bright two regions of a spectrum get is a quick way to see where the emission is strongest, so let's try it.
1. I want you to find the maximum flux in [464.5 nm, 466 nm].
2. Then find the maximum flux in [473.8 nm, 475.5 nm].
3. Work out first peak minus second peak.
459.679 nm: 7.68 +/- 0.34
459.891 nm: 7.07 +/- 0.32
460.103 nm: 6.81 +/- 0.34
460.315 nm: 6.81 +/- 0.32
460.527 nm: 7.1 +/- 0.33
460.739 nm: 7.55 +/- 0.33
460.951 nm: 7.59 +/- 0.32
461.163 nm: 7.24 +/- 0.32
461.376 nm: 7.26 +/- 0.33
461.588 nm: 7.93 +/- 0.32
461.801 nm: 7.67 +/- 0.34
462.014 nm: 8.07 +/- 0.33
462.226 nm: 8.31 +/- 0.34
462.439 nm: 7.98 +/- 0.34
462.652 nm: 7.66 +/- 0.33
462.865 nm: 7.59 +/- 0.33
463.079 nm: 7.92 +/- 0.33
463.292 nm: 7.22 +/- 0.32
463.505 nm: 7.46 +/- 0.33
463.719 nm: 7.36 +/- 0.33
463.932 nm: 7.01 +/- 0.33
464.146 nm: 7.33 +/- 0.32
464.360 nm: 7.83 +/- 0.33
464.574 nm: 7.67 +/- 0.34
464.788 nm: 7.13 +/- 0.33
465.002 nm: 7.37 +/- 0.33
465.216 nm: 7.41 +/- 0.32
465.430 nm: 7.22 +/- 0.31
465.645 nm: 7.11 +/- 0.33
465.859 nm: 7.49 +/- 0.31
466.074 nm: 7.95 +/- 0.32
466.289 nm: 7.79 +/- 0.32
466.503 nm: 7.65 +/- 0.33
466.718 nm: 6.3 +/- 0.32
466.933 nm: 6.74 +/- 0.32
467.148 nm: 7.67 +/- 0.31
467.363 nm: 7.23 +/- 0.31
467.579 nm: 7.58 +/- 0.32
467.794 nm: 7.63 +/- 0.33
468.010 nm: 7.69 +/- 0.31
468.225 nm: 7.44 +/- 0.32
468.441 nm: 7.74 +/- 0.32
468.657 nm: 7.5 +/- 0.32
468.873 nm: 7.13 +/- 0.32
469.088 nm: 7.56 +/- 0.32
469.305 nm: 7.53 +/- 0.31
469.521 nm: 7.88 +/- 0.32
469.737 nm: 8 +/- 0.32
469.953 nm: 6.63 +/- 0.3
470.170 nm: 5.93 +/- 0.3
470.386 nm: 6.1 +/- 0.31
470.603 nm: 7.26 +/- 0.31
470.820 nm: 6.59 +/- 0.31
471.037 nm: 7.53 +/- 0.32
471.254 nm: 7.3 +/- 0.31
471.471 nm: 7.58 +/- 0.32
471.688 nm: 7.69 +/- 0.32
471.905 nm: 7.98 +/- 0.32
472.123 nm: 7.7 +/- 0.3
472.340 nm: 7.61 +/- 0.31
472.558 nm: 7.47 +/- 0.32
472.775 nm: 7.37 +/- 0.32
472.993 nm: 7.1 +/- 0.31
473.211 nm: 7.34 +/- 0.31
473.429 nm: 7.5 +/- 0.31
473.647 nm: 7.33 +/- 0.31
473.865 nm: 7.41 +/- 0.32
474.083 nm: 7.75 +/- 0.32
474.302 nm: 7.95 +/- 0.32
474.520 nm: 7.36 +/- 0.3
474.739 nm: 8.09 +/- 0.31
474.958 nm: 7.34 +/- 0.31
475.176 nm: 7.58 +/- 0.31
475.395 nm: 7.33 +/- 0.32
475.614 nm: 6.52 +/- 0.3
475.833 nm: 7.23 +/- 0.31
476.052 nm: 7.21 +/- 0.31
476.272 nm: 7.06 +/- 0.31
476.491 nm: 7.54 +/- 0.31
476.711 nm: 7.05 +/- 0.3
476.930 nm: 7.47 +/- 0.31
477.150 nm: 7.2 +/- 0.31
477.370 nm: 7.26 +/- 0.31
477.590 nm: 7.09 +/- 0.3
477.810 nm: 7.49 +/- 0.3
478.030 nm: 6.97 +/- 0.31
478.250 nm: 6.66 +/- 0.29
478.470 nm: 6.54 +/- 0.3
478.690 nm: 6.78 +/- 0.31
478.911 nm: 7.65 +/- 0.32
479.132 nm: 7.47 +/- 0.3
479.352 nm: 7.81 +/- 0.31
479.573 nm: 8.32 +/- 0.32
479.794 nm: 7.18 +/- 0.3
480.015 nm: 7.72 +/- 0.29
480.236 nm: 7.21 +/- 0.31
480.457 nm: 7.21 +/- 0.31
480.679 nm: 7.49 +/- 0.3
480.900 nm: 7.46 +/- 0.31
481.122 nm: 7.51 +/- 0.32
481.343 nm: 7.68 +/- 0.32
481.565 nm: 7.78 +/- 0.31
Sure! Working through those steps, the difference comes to -0.4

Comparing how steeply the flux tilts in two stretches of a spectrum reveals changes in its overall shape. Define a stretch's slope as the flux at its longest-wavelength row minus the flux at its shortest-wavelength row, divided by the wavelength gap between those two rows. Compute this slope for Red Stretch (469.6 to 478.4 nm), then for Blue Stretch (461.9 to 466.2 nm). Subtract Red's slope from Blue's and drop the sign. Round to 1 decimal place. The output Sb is 0.1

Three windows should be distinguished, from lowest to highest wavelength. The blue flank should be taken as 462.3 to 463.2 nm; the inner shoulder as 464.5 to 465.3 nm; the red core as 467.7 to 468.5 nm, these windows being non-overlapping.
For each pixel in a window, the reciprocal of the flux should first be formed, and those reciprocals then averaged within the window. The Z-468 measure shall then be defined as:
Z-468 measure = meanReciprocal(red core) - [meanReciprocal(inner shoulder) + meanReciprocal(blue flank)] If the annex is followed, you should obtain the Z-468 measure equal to -0.1326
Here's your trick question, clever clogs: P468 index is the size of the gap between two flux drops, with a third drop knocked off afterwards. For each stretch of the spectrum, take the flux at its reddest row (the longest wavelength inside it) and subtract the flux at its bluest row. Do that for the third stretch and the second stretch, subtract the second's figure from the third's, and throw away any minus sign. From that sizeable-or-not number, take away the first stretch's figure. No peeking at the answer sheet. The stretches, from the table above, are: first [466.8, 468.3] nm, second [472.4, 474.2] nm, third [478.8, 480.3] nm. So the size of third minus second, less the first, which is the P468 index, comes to 0.0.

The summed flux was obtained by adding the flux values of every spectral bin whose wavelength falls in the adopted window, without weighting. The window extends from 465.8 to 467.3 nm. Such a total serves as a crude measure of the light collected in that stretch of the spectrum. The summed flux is 52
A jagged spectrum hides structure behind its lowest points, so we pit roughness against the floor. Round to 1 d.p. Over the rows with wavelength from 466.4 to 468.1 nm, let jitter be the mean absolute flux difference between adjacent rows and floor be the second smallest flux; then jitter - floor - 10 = -16.2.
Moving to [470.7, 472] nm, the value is -16.9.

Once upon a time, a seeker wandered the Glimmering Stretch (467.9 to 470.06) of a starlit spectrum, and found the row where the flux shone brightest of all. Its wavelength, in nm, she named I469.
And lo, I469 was 469.737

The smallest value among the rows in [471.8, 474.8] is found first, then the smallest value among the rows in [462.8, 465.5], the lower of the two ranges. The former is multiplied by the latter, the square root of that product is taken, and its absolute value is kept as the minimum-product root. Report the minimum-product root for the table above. 7.1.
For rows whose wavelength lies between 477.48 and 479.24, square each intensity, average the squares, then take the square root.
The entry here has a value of 7.09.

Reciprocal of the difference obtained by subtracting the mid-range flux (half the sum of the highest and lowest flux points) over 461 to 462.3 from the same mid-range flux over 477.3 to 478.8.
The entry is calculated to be -1.3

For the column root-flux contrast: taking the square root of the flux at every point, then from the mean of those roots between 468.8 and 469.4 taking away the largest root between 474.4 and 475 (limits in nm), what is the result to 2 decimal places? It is -0.12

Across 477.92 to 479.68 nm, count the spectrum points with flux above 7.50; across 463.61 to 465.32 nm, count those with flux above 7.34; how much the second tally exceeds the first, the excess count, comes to 2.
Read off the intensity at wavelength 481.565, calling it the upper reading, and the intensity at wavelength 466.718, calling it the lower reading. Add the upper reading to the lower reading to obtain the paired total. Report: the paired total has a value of 14.08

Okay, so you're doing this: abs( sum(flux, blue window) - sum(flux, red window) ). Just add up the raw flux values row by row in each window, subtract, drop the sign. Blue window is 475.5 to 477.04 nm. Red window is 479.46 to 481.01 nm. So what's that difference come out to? 2.5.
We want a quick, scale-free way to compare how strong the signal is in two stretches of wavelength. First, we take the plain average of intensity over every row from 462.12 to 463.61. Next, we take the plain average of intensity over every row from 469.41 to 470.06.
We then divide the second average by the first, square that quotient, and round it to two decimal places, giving 0.94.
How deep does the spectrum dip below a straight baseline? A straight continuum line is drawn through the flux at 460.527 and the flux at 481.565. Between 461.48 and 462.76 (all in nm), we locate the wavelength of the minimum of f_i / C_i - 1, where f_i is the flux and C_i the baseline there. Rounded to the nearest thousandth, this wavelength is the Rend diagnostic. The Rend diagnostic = 462.652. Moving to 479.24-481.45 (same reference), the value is 479.794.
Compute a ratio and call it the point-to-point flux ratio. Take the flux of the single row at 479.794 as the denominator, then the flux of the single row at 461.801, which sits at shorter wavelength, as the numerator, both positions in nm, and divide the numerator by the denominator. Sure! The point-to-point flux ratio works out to 1.07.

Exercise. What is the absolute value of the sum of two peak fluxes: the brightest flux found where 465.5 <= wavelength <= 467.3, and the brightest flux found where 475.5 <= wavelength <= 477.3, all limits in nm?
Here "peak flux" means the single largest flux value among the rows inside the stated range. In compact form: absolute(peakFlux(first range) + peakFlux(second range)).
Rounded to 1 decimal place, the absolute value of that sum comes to 15.5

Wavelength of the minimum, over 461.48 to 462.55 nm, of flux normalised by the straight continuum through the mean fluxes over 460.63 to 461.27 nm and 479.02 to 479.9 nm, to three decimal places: 461.801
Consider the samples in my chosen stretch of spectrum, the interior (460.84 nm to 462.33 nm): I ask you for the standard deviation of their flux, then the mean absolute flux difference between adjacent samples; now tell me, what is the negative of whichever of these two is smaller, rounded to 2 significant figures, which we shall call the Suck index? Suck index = -0.32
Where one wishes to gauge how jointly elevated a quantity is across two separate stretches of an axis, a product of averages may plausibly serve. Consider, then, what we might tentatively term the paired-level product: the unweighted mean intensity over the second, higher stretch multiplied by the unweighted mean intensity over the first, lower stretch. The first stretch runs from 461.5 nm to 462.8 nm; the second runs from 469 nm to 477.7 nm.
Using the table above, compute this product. 58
